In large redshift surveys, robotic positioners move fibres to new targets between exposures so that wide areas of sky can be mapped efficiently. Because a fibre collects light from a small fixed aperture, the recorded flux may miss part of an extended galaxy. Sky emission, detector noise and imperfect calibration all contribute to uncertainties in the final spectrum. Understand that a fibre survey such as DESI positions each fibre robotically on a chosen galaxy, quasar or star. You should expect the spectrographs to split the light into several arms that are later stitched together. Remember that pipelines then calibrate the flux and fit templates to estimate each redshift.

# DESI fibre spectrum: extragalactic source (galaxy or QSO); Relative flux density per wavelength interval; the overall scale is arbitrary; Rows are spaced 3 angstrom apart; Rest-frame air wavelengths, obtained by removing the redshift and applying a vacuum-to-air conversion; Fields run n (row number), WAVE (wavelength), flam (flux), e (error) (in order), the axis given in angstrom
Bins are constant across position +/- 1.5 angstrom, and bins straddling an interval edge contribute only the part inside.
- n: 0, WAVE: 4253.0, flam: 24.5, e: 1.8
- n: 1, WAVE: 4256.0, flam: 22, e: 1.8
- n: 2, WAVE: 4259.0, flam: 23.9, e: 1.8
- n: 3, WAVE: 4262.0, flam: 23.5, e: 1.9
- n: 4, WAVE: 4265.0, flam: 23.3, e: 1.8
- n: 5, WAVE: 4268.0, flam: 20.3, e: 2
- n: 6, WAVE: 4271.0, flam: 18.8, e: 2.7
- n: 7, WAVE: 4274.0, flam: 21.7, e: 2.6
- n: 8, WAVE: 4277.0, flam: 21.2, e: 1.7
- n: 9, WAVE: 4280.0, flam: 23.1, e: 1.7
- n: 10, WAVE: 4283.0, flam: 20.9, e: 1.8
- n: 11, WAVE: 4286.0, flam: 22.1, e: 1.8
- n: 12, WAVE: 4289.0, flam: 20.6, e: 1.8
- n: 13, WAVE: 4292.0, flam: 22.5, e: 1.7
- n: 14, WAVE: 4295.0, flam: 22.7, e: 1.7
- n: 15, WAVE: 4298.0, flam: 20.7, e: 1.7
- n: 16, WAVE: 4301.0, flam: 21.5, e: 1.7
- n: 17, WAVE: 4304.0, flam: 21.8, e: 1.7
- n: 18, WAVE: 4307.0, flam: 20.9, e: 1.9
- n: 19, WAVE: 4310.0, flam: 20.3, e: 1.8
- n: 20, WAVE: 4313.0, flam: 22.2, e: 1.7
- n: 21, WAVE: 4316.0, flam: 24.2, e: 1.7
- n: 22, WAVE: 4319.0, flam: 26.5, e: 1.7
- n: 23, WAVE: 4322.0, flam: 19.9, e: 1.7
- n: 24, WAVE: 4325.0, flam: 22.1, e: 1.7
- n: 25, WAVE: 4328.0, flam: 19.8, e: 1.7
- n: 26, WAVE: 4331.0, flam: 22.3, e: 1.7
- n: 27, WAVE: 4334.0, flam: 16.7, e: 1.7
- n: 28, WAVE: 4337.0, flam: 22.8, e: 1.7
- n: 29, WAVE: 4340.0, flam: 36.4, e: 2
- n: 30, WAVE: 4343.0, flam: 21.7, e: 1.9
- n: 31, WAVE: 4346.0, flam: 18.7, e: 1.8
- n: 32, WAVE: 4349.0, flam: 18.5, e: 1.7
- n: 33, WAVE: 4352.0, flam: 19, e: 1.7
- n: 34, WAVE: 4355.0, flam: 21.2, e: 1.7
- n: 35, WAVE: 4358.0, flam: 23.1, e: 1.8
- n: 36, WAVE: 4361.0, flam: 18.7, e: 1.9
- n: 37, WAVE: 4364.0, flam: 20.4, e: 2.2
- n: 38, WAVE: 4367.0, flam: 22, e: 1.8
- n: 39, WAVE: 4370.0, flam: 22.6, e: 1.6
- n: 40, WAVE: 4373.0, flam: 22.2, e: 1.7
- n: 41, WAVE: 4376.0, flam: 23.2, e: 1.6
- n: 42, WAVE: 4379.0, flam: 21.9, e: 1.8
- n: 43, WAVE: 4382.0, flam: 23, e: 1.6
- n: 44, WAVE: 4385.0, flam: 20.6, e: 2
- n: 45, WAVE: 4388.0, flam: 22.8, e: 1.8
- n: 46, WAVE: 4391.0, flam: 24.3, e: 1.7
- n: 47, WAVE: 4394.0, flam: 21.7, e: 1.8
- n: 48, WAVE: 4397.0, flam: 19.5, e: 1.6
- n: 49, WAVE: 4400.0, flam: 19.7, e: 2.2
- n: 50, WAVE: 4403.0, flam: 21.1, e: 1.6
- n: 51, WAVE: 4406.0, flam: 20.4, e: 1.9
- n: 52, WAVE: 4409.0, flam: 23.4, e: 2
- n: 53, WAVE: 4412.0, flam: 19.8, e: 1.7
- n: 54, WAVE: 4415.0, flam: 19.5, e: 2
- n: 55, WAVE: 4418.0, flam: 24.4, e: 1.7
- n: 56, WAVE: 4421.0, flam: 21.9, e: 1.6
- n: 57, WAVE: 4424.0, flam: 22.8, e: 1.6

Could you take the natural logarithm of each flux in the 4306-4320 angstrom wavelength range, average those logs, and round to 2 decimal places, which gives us 3.12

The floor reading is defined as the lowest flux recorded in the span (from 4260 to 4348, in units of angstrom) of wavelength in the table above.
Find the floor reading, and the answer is 16.7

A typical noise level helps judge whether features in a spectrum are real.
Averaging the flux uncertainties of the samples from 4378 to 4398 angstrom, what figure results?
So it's 1.76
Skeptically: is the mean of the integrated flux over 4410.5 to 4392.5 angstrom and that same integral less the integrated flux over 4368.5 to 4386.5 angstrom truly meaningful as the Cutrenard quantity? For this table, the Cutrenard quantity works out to 177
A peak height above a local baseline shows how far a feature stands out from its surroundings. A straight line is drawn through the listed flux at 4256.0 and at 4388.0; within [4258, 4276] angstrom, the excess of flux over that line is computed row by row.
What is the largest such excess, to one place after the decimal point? 1.9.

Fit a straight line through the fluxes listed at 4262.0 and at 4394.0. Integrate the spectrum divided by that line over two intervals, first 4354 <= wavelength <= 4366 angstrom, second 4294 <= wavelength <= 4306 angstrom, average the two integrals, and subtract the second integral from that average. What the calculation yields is 0.0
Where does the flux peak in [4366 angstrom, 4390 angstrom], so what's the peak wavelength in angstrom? 4376.0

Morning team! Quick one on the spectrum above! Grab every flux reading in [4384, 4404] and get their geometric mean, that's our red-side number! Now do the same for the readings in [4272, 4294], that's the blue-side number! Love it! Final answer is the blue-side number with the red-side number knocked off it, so 0.38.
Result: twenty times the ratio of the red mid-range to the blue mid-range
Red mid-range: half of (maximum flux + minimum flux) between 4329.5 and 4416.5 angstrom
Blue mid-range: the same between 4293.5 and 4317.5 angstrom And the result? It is 23.9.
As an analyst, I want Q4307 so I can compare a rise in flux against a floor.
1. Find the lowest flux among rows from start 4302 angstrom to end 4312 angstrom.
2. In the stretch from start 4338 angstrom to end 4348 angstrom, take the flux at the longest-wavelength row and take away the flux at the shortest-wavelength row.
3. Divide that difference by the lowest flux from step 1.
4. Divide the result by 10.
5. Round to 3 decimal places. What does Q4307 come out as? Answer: -0.087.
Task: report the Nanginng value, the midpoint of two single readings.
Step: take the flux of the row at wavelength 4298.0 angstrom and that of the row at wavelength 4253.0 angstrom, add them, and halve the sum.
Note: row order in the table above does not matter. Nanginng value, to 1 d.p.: 22.6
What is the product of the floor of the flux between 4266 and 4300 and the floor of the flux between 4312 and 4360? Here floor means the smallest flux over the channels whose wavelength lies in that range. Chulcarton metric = 314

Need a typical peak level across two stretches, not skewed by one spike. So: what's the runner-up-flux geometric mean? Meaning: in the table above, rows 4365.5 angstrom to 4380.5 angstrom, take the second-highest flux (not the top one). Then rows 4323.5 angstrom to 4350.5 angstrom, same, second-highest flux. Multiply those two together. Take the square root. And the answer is 22.7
